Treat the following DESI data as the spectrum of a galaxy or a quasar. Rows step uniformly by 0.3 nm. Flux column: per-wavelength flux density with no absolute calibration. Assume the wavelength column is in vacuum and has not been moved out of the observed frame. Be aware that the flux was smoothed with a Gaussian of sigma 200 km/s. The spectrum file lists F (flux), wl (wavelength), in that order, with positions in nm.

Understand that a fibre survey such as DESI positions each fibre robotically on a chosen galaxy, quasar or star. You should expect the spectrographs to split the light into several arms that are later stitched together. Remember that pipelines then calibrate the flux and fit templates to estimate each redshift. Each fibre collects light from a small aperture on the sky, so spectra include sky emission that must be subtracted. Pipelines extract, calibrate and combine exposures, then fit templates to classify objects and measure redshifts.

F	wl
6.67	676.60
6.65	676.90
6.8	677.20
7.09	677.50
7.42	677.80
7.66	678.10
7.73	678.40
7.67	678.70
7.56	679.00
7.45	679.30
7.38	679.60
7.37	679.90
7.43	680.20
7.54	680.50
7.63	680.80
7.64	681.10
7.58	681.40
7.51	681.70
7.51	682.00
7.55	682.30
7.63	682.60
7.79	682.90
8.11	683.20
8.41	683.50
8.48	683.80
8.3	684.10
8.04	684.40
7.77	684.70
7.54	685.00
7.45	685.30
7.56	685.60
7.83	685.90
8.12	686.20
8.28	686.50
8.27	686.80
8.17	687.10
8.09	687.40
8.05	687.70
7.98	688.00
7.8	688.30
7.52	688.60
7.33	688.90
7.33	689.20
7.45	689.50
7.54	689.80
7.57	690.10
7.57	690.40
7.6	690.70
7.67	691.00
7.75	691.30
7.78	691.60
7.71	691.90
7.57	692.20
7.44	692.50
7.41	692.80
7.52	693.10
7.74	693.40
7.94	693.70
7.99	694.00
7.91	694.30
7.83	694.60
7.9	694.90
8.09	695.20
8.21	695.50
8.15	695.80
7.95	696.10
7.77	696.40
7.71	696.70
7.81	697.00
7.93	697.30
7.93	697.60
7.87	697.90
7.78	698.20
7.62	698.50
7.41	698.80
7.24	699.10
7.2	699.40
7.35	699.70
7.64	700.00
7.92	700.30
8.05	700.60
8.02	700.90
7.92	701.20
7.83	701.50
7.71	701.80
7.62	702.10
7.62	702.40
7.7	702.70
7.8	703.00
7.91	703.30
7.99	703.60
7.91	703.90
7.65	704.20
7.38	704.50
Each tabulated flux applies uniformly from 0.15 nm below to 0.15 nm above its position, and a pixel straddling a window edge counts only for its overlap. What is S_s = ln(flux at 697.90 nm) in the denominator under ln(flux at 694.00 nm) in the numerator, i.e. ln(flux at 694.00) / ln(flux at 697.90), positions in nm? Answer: 1.01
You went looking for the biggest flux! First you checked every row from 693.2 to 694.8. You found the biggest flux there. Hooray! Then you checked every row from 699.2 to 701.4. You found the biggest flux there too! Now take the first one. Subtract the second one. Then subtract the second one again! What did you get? -8.1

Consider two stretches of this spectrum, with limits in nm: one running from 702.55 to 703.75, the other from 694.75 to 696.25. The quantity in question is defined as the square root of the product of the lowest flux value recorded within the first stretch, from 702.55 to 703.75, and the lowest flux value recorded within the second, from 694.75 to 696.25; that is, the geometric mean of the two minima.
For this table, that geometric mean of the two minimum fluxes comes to 7.80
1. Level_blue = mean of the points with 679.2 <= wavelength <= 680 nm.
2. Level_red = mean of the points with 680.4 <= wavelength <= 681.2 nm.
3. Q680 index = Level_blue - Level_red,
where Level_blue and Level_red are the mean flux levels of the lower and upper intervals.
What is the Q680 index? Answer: -0.2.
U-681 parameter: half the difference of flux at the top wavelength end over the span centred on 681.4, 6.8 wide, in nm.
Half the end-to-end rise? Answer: 0.055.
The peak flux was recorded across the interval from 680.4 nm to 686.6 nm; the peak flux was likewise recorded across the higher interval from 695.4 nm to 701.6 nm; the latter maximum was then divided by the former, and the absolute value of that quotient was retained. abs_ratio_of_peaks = 0.968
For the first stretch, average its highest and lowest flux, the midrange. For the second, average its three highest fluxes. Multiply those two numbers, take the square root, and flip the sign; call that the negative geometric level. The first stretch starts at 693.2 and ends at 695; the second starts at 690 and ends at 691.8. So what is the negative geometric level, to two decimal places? -7.80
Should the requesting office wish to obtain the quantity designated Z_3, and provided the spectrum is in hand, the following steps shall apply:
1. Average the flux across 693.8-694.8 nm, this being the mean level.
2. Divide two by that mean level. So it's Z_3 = 0.2528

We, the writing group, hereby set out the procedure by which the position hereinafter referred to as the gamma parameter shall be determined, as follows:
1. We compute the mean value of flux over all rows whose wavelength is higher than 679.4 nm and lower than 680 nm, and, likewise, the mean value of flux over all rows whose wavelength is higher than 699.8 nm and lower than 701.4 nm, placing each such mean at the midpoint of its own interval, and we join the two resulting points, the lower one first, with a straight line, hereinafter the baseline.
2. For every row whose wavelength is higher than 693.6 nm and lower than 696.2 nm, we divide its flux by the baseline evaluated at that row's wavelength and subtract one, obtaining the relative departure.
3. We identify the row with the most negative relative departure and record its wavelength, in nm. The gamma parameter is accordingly 694.60 nm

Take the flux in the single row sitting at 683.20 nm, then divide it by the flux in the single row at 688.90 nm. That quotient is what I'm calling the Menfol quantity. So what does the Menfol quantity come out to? 1.11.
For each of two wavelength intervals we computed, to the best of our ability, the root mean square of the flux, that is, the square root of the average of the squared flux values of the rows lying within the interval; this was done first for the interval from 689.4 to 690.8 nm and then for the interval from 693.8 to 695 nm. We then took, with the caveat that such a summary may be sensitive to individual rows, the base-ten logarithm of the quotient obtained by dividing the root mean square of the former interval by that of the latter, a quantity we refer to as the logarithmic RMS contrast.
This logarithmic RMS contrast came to -0.020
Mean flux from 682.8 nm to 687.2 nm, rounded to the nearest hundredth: 8.01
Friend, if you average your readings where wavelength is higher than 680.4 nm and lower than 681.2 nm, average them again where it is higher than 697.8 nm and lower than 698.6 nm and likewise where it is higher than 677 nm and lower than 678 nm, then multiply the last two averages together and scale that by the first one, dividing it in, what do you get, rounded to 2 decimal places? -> 7.25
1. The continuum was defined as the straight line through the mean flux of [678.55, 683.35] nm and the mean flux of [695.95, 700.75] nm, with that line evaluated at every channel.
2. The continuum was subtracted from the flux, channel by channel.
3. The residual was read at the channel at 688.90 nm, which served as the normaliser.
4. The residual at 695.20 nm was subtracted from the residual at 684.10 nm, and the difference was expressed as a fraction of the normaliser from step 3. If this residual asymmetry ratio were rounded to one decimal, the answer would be -0.9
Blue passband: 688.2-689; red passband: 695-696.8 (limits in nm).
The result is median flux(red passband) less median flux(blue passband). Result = 0.50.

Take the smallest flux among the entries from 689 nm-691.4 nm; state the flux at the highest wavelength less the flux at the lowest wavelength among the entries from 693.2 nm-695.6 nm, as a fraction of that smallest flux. 0.064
